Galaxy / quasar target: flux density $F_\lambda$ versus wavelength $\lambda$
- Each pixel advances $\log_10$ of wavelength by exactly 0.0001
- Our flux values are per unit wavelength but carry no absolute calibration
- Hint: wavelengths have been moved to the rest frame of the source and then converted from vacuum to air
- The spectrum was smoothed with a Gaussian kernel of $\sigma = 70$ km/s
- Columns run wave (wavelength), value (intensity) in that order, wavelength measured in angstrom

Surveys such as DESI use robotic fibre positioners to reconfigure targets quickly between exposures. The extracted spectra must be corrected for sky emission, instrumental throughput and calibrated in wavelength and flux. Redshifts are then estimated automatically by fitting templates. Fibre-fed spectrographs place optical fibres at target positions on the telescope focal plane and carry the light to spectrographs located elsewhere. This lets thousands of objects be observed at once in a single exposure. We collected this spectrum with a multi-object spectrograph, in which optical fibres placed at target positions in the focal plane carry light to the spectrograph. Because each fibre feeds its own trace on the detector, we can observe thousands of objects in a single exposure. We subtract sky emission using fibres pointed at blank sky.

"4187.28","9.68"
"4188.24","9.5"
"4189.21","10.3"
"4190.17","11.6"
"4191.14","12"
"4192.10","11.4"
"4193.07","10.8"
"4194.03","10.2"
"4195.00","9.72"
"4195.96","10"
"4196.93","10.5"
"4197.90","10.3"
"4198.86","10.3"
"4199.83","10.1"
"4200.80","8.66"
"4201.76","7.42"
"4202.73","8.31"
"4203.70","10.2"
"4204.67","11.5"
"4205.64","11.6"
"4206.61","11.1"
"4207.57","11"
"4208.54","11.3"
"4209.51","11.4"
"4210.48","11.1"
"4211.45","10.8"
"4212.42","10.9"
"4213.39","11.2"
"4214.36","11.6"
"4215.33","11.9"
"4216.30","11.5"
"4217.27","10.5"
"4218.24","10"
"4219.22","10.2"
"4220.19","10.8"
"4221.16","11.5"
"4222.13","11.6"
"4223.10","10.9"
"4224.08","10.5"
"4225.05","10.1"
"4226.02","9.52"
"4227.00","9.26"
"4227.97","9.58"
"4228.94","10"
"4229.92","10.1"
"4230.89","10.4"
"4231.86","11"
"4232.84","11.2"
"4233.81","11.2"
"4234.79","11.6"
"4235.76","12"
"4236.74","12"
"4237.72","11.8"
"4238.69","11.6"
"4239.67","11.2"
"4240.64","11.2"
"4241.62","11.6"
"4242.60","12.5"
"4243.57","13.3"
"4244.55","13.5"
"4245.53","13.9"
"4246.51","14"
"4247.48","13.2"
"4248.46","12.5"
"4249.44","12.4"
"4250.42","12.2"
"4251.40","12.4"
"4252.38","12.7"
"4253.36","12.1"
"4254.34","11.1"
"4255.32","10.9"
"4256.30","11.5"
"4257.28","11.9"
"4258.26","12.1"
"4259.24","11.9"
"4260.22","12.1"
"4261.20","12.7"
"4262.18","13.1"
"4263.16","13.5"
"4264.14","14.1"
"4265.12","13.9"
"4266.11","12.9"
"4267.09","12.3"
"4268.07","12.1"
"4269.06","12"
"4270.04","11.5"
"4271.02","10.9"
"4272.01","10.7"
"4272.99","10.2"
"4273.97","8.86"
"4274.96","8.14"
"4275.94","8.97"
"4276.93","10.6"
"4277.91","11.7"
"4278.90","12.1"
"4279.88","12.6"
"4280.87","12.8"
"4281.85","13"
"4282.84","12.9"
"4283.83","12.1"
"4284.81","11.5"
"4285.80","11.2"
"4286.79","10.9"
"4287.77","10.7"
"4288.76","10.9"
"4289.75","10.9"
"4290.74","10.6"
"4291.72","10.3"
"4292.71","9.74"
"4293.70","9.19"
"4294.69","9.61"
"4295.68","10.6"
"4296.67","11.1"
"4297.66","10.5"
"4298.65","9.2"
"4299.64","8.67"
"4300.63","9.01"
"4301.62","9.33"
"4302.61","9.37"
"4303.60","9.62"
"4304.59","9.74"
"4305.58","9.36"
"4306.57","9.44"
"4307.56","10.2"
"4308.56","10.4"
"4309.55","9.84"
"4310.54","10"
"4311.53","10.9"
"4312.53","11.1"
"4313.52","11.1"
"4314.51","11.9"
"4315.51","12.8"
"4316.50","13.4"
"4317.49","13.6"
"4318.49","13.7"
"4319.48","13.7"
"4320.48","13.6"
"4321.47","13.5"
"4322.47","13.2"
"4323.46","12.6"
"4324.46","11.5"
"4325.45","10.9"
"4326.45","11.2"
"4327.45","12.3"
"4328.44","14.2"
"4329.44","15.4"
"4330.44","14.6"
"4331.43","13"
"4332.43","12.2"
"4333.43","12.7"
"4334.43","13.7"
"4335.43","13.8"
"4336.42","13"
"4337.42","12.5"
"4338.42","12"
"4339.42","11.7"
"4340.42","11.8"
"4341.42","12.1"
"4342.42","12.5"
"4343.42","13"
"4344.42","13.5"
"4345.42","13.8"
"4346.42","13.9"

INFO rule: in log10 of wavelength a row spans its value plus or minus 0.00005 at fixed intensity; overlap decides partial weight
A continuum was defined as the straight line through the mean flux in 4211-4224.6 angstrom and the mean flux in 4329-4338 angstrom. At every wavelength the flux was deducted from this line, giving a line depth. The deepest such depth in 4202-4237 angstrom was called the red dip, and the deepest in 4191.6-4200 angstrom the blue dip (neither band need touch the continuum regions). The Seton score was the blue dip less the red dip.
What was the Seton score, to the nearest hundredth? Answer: -1.57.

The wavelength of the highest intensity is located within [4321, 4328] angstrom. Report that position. 4321.47 angstrom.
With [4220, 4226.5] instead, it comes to 4222.13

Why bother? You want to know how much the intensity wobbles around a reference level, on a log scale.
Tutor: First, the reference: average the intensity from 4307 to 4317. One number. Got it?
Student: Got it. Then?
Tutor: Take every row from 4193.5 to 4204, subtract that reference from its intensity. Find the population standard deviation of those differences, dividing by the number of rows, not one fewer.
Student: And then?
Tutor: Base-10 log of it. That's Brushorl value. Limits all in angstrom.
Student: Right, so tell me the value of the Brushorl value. 0.0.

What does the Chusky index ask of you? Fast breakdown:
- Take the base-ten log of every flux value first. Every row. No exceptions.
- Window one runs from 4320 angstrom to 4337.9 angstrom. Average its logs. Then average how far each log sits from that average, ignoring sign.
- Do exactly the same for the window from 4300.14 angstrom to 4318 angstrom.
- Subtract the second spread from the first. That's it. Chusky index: -0.016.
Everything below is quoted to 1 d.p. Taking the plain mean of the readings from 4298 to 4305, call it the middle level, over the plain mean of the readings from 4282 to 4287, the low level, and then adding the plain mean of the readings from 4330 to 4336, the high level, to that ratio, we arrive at 14.1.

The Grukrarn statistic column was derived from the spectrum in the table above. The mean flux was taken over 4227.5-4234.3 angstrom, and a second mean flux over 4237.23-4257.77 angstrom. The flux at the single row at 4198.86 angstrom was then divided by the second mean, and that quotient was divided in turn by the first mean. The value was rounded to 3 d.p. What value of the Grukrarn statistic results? 0.080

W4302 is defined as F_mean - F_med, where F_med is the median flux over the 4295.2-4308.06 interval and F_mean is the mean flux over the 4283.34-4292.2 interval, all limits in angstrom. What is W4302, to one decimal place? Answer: 1.6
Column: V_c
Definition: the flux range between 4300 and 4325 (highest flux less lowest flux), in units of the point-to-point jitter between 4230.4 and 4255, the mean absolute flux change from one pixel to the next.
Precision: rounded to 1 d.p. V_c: 12.4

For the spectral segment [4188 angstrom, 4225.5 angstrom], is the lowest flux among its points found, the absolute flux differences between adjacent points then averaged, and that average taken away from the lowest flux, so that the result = 6.9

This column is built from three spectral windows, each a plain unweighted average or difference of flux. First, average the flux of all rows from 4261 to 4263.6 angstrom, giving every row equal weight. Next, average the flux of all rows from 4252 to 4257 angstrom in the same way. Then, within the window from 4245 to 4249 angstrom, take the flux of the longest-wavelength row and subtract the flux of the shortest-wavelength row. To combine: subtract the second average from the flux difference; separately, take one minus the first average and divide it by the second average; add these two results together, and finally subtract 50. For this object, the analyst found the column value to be -64.1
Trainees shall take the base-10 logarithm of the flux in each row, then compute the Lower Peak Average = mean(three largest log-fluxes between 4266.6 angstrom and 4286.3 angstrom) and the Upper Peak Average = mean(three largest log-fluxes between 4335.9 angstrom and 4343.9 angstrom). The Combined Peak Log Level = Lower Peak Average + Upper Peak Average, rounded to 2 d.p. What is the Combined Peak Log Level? 2.22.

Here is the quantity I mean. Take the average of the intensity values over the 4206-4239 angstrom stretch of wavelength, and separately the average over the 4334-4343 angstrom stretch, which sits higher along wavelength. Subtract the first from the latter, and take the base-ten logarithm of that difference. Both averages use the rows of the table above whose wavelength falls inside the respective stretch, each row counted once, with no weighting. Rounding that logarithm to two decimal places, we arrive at 0.22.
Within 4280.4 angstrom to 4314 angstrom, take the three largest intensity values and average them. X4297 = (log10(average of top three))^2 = 1.23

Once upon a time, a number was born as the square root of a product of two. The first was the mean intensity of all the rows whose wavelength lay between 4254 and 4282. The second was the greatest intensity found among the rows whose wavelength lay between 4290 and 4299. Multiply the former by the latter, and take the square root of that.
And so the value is 11.4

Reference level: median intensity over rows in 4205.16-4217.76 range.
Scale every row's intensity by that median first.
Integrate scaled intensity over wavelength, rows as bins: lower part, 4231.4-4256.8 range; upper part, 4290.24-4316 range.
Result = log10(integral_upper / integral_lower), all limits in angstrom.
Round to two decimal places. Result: -0.07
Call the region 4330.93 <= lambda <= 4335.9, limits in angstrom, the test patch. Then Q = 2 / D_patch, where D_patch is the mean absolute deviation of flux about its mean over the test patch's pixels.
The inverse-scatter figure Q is 3.73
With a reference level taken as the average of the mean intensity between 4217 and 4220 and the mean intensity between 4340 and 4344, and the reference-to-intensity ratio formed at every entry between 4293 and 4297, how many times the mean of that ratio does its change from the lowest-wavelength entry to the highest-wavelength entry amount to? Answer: -0.19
